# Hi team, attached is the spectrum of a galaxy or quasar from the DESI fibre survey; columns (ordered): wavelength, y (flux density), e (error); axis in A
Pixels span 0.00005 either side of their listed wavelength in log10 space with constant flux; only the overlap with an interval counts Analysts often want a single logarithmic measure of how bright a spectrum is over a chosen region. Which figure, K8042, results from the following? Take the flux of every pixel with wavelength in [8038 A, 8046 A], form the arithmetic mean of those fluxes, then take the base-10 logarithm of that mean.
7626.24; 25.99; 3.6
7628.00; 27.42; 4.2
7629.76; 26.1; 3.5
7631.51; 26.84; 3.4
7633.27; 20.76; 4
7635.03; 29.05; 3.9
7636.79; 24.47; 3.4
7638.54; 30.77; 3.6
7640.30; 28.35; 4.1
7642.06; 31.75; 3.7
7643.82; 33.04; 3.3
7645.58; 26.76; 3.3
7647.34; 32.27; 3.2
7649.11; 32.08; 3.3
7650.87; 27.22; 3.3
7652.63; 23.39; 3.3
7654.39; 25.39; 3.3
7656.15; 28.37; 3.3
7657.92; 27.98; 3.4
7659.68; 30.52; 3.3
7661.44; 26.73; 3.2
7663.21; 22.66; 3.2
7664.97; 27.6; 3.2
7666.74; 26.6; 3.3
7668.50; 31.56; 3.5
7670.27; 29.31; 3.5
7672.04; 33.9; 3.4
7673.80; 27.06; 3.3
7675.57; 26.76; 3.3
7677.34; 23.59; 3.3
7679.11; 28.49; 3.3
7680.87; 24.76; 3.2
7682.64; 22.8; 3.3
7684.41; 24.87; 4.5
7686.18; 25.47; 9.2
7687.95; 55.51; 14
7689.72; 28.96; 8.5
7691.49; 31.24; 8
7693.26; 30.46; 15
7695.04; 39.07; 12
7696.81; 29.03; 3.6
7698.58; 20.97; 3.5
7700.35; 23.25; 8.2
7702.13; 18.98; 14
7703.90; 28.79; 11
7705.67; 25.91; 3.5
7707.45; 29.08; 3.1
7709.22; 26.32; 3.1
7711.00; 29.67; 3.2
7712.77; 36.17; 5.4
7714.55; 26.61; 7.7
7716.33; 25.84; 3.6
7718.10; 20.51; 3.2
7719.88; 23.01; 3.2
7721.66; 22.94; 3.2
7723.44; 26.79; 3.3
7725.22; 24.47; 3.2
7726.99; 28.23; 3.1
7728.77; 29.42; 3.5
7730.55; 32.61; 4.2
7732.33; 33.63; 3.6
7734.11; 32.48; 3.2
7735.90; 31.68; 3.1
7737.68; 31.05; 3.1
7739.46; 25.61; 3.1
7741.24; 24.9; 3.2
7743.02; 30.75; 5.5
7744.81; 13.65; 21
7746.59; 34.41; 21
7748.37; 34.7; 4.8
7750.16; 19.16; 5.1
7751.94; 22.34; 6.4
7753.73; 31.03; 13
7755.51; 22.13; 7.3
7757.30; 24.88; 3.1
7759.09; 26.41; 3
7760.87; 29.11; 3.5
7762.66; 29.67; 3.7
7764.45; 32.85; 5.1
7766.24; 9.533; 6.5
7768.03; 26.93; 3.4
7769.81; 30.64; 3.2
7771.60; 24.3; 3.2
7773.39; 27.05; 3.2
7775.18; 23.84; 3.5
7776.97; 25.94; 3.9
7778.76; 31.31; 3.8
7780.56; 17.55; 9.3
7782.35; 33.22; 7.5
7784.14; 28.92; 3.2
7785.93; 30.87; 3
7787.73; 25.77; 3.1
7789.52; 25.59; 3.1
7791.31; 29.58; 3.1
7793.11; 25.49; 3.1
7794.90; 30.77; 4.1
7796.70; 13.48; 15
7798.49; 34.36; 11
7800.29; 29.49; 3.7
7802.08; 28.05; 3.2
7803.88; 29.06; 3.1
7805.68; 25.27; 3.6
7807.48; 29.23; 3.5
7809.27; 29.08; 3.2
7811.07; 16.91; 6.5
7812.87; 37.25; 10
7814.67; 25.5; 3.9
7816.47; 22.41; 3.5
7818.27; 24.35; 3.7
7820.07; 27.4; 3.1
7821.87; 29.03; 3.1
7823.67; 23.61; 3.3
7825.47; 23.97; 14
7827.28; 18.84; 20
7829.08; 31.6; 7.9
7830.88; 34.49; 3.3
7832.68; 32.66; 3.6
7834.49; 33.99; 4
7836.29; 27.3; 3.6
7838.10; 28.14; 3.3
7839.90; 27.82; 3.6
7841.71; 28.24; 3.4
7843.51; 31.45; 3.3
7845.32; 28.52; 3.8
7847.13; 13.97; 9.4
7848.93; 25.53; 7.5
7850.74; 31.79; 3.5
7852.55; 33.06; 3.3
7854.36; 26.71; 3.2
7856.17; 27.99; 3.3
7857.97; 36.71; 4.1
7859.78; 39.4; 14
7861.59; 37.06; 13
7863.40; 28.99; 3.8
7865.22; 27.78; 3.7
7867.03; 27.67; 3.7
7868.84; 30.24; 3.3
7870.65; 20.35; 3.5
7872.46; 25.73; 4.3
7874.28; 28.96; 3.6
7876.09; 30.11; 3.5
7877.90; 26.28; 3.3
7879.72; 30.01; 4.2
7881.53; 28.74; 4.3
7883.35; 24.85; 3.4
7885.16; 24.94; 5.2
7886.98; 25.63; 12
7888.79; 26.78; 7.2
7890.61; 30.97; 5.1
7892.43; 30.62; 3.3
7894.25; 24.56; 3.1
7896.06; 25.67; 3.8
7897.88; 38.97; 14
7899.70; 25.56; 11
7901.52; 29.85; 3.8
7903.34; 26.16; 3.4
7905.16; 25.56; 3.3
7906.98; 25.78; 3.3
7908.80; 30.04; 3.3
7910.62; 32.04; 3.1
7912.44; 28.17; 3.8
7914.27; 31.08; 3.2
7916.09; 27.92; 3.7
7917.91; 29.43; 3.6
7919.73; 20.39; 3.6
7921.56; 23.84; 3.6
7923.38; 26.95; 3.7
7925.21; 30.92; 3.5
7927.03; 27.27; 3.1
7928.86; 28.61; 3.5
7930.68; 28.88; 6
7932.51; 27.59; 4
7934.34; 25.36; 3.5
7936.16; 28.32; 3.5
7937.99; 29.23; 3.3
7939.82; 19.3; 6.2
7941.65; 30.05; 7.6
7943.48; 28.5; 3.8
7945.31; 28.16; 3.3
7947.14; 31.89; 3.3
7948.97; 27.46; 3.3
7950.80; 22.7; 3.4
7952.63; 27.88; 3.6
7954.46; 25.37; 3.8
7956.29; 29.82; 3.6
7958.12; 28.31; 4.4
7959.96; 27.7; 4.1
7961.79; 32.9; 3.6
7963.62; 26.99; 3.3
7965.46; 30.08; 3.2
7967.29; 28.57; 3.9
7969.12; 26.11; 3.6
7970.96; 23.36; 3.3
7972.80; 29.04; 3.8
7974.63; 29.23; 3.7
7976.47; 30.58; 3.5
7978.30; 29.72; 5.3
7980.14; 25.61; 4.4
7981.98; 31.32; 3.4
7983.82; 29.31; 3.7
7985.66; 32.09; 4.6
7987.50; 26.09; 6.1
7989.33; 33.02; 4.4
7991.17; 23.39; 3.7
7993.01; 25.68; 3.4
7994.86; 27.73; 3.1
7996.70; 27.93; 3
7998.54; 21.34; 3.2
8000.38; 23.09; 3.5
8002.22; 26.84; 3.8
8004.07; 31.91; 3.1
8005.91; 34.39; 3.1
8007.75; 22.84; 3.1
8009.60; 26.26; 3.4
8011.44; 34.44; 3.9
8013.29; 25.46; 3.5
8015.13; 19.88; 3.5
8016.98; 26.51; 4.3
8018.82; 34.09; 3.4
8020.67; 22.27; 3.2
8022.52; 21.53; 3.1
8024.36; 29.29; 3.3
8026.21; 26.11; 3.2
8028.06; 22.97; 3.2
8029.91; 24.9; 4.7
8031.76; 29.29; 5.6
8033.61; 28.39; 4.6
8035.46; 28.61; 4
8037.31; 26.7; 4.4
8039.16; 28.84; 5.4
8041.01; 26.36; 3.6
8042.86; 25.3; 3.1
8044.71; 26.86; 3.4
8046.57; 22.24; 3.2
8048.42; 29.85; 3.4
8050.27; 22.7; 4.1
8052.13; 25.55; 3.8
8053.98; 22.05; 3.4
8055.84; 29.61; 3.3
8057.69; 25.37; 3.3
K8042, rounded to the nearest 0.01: 1.43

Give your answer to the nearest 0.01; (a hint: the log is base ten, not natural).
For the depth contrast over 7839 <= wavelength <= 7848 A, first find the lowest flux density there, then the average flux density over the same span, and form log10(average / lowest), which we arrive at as 0.27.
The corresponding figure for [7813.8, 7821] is 0.05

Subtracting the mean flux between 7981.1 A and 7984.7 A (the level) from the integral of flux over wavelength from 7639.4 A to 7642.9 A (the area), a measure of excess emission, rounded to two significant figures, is 75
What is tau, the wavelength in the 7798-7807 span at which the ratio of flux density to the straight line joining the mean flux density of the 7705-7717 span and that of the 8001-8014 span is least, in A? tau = 7805.68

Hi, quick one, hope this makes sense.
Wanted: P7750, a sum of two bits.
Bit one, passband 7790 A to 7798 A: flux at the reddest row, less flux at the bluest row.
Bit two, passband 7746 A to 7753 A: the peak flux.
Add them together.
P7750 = 19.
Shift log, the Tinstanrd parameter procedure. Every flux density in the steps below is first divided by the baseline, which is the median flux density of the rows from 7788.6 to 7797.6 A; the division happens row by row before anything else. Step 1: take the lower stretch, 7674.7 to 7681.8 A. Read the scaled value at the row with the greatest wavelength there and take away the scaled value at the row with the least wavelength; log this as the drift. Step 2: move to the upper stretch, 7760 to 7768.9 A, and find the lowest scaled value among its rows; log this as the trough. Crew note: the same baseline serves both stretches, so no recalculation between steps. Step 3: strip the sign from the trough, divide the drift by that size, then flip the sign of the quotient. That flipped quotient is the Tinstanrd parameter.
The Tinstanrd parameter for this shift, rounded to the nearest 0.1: 0.2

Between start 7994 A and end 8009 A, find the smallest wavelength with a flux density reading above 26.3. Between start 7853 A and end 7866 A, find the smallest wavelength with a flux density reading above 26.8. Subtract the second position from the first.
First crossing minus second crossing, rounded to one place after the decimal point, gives 138.7 A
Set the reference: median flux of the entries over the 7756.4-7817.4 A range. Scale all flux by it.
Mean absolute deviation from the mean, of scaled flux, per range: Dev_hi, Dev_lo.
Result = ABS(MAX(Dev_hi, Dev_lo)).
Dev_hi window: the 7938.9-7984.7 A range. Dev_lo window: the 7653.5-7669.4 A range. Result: 0.08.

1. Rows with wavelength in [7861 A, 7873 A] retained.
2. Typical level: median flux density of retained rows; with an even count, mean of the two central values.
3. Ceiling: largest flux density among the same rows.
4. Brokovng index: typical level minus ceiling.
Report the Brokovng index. -9.3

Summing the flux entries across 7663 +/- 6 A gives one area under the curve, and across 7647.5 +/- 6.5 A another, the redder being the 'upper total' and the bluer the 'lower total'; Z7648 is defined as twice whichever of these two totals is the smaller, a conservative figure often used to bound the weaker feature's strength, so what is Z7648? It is 387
